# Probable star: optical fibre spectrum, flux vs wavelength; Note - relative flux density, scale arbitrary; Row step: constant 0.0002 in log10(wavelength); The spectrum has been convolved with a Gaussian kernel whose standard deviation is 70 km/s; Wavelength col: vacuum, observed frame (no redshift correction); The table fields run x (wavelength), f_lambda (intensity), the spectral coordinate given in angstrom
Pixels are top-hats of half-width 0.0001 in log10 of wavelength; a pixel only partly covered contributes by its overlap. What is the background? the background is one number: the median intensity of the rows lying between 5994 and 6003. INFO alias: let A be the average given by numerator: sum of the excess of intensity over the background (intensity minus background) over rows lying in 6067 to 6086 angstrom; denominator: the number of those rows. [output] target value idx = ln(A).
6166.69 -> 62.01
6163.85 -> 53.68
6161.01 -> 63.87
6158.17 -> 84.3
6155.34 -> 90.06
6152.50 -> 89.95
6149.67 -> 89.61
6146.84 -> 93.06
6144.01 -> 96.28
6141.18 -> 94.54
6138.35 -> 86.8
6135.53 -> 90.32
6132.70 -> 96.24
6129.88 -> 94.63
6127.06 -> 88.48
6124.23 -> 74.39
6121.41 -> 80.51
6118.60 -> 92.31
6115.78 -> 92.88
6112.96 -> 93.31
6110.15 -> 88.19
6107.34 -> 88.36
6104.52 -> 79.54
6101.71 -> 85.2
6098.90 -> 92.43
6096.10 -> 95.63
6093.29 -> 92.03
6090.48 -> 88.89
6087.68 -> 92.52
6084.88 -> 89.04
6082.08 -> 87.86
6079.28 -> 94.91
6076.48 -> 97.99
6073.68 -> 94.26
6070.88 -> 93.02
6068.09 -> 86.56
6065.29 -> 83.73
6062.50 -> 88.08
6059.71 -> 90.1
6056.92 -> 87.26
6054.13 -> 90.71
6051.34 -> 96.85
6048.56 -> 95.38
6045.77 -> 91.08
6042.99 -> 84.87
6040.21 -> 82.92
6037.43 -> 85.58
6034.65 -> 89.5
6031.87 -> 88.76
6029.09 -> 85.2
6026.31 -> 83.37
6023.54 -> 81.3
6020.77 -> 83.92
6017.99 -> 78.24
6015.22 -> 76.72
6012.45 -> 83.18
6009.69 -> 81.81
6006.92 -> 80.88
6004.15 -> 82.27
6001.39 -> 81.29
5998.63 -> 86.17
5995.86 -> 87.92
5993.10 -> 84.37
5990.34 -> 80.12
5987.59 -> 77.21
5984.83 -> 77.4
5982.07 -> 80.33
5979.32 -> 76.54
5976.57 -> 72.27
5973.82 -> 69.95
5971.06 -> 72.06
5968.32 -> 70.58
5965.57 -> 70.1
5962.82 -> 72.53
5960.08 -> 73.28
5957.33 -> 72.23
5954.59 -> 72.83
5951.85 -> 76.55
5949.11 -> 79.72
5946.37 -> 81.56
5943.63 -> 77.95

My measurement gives 1.8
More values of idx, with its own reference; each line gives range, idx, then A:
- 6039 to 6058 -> 1.3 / 3.7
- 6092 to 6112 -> 1.0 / 2.6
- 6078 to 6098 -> 1.7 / 5.4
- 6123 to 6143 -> 1.2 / 3.2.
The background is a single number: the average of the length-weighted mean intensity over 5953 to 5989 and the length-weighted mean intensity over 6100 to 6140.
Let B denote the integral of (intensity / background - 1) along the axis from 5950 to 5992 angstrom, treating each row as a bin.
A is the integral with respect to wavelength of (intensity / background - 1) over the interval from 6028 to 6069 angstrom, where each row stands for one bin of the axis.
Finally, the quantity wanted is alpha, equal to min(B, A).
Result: -3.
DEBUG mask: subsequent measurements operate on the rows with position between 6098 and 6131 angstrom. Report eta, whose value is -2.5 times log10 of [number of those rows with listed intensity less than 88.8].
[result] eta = -2.1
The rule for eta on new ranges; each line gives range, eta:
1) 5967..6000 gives -2.7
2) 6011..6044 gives -2.6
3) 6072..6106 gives -1.2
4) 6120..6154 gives -1.5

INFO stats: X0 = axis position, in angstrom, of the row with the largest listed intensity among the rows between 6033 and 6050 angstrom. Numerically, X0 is 6048.56 angstrom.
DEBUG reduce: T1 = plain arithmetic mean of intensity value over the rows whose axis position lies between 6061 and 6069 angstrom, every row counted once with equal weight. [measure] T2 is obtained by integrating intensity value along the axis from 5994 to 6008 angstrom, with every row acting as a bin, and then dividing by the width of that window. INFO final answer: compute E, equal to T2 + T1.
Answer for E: 170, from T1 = 86.1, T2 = 84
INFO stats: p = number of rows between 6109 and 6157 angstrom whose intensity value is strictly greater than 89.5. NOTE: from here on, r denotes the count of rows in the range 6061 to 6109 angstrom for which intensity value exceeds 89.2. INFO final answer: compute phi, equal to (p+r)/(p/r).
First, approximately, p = 12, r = 8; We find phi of 13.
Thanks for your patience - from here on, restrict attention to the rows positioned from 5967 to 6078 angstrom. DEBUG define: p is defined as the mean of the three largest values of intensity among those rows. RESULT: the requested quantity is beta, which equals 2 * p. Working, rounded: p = 97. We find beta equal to 193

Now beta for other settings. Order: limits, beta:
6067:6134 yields 193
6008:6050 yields 184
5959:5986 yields 156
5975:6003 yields 172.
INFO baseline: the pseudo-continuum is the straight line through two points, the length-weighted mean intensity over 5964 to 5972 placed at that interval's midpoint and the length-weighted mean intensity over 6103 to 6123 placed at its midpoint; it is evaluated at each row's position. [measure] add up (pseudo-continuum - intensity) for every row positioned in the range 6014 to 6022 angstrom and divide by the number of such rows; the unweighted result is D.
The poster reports -3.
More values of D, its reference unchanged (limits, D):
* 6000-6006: -7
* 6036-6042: -5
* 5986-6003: -9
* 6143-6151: -1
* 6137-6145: -2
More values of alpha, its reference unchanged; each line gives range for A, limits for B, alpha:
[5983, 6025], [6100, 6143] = 0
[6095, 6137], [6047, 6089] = 4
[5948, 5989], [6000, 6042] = -3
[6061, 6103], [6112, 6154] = 5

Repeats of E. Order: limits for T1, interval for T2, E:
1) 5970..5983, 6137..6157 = 166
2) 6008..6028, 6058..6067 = 168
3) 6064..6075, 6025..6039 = 176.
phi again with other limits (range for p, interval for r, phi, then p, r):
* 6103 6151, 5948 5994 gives 0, 10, 0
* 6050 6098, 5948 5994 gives 0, 10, 0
